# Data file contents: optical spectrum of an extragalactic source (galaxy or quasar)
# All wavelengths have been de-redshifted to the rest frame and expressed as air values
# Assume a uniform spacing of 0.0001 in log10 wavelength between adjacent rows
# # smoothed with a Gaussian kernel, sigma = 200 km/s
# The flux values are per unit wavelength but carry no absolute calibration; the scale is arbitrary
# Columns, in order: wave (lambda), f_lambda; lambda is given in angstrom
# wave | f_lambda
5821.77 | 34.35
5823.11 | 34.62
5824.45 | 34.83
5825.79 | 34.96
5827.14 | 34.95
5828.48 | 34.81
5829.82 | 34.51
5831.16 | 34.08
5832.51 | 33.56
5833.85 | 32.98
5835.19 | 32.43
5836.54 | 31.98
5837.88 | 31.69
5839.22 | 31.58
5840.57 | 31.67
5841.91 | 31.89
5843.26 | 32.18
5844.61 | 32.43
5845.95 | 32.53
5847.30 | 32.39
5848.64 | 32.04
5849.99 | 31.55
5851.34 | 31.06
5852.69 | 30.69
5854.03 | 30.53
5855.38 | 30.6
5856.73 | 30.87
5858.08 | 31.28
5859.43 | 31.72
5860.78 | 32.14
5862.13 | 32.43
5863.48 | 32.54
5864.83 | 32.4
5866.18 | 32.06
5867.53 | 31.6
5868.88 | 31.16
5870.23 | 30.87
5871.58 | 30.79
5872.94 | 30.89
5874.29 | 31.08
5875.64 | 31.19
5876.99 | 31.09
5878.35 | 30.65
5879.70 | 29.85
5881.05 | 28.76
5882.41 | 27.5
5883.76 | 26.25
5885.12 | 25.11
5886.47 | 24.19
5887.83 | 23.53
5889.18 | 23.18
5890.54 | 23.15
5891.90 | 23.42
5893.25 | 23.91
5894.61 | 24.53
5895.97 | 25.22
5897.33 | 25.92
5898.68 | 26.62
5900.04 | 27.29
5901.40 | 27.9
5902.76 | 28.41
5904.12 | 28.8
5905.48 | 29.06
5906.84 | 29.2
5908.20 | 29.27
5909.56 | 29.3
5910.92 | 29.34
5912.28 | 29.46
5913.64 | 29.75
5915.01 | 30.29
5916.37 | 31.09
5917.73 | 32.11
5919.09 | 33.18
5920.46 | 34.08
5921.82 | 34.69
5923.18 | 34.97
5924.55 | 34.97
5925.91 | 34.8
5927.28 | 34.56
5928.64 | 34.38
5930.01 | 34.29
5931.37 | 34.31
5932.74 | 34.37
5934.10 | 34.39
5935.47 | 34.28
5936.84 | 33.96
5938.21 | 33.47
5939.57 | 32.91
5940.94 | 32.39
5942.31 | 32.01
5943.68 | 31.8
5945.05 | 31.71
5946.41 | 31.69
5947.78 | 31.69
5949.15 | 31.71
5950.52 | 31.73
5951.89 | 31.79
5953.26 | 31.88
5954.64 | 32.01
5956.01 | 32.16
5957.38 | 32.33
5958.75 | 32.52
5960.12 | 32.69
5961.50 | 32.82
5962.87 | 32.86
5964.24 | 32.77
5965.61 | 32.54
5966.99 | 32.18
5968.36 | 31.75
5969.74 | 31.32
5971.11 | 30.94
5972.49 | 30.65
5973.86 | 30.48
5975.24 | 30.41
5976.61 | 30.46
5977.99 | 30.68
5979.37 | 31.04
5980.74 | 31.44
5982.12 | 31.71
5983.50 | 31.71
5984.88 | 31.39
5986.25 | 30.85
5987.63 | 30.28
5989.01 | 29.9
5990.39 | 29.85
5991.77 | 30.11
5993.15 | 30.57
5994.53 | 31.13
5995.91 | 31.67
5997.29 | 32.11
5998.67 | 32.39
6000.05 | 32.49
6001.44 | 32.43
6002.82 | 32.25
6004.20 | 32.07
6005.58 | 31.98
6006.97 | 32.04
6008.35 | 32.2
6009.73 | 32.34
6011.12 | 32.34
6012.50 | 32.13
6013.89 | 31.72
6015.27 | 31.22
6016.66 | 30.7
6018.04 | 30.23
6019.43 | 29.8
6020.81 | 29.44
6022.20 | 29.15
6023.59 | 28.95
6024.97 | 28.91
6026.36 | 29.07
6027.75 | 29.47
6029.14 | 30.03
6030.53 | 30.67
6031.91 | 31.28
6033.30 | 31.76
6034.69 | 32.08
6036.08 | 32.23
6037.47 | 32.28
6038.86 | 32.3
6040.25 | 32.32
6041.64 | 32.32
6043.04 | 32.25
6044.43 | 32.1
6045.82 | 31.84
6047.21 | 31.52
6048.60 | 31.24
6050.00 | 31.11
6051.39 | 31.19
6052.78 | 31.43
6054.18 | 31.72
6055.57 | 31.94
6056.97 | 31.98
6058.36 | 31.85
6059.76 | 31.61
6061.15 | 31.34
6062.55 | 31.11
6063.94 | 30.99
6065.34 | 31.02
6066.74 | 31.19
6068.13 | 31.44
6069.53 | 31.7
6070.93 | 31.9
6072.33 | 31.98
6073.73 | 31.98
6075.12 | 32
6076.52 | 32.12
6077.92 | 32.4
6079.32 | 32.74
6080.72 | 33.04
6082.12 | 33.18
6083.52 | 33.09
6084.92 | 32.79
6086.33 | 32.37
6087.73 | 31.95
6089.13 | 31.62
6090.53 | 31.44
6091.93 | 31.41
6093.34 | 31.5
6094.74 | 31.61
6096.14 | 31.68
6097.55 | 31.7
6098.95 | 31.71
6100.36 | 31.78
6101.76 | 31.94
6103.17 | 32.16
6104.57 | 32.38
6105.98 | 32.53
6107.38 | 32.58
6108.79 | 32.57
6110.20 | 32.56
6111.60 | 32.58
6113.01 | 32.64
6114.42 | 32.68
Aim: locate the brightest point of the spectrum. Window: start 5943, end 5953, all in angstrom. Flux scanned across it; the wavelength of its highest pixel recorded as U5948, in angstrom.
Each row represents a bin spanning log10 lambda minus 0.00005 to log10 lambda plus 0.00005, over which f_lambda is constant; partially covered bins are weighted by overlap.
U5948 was 5943.68 angstrom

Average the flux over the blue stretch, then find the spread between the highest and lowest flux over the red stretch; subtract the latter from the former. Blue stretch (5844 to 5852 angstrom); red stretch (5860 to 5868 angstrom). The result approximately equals 31.1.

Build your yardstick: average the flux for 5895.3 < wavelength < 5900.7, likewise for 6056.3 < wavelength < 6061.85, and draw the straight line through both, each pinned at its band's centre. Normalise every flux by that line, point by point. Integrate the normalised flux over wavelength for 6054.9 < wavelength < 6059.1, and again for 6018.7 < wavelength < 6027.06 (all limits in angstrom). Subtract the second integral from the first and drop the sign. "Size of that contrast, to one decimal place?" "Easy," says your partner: 3.8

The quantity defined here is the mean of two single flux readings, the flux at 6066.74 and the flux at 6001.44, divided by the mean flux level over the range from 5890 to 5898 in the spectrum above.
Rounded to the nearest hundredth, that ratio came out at 1.31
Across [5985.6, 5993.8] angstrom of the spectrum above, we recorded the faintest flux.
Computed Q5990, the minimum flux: 29.85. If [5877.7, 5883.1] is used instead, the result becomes 27.5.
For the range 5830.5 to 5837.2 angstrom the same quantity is 31.98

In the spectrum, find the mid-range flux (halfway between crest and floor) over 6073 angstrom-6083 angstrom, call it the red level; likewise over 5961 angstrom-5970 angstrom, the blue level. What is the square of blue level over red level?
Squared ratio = 0.97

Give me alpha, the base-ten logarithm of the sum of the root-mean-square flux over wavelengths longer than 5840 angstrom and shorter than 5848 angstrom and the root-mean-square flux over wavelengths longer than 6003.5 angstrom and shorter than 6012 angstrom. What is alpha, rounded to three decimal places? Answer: 1.809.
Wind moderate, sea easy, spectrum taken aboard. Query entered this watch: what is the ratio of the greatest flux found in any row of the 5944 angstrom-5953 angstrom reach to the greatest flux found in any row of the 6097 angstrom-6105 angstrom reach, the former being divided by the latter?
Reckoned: 0.982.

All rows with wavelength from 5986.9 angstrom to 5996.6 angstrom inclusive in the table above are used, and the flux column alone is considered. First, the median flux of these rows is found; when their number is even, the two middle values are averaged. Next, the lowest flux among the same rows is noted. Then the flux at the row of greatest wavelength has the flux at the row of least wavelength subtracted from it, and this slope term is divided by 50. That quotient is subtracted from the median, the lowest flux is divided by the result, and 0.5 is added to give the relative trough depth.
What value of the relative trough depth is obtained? 1.49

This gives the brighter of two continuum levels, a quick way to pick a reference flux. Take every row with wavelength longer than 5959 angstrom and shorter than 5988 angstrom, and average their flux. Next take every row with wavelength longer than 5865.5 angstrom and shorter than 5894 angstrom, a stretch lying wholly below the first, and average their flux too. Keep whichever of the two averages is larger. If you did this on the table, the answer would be 31.5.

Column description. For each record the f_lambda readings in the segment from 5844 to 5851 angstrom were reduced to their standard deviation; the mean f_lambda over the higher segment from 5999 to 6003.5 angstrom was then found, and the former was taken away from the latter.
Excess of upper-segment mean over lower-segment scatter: 32.0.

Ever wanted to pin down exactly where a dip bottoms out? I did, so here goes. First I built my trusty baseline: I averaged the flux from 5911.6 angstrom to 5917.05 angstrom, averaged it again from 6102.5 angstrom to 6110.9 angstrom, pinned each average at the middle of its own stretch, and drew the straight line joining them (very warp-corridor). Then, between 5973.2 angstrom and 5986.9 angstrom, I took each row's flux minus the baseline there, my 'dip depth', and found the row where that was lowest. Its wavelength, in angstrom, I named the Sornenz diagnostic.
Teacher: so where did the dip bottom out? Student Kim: 5975.24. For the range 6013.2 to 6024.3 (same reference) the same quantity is 6023.59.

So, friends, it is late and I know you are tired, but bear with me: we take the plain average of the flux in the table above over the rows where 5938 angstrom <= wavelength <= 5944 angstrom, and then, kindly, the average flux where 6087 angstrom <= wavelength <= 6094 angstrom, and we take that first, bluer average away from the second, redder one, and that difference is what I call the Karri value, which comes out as -0.9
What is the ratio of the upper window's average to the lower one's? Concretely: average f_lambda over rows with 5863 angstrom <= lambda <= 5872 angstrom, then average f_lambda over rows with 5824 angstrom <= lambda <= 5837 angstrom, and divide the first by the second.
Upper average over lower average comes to 0.93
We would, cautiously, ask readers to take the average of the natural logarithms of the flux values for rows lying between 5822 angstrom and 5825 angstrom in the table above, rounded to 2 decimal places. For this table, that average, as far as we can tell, 3.55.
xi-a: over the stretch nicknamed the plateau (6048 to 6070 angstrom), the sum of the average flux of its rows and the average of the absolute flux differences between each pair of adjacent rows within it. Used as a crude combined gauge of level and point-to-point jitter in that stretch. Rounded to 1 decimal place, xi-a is 31.6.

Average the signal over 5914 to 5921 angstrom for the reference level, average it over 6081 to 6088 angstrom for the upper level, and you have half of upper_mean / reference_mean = 0.51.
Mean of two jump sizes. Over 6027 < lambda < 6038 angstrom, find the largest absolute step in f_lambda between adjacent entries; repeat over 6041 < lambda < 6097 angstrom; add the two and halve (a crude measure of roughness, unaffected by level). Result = 0.53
